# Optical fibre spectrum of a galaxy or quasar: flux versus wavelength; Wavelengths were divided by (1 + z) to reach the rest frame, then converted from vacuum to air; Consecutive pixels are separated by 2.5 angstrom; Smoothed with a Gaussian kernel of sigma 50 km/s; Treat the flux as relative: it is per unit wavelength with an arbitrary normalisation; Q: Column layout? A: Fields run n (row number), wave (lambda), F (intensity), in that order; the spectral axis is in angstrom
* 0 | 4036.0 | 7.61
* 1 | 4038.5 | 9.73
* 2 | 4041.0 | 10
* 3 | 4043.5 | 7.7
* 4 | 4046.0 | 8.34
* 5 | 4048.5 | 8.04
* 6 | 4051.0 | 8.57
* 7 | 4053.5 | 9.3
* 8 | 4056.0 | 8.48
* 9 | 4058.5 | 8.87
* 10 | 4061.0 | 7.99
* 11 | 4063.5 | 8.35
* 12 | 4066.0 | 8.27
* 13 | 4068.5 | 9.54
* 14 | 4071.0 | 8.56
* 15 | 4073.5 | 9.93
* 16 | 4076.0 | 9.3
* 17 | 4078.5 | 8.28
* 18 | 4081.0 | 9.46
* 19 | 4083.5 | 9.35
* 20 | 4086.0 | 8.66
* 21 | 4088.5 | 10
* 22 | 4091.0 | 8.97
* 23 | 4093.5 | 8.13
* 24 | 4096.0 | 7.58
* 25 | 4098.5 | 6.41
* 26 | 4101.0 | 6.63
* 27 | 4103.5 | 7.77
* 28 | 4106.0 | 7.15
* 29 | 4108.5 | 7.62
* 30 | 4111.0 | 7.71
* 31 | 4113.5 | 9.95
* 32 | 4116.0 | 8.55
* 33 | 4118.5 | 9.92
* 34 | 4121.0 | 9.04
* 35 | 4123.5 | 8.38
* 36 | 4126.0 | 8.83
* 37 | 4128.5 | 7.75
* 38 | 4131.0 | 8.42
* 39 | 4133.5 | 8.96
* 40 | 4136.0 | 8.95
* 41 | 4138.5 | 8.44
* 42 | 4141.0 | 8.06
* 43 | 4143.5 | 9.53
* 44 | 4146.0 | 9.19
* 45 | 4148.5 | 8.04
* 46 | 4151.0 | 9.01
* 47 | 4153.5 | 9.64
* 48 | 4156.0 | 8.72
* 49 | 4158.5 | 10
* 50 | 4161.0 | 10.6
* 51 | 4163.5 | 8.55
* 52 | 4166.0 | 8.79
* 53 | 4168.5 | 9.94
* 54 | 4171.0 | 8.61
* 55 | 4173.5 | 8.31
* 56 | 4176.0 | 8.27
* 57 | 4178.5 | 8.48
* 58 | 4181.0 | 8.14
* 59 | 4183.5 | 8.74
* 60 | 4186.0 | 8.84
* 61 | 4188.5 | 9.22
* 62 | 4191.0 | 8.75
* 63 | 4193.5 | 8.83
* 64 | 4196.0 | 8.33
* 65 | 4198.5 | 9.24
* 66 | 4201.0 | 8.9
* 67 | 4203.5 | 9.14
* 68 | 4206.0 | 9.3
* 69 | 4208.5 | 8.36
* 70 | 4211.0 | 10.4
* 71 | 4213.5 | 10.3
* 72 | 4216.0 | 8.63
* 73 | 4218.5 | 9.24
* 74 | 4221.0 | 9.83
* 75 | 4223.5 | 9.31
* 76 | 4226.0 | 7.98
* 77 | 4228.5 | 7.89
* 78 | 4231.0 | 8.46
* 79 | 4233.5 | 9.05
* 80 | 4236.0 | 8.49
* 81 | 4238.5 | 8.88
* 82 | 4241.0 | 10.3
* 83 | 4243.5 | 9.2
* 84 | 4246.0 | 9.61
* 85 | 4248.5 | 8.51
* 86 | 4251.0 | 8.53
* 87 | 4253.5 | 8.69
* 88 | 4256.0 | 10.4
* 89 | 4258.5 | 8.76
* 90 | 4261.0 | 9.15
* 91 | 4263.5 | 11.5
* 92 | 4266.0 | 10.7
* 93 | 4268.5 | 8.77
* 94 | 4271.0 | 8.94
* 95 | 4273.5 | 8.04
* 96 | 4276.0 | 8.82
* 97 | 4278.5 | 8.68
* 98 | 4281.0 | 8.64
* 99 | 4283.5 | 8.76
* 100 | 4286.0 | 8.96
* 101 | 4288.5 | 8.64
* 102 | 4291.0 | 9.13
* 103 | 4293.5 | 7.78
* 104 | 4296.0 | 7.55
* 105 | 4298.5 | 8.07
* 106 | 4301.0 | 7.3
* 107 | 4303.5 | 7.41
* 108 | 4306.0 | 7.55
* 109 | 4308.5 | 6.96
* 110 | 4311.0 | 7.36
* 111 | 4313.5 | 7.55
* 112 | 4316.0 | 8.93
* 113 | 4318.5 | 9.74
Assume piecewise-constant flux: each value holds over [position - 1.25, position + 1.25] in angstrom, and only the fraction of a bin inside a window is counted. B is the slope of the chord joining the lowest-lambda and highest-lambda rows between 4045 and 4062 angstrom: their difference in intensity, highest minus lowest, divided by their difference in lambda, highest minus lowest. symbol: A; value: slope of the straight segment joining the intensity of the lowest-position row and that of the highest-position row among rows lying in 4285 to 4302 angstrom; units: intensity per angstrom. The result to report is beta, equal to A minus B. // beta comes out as -0.09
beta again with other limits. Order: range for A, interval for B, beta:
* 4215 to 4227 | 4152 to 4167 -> 0.00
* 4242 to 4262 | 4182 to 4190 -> -0.10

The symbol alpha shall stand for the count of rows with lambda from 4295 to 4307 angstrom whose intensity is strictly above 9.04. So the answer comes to 0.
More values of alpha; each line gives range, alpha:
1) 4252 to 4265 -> 3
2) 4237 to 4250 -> 3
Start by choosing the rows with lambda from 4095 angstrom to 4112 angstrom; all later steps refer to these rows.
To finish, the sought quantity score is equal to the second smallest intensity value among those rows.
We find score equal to 6.63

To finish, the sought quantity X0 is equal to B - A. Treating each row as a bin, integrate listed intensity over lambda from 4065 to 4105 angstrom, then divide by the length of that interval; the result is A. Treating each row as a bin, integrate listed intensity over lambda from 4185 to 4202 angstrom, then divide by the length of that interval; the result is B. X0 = 0.3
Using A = 8.5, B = 8.87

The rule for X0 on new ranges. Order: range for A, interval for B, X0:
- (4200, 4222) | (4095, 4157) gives -0.9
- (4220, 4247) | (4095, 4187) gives -0.4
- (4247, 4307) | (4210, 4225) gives 0.8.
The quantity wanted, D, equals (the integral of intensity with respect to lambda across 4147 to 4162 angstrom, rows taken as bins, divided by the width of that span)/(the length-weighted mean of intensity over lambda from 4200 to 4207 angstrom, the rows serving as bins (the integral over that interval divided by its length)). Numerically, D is 1.02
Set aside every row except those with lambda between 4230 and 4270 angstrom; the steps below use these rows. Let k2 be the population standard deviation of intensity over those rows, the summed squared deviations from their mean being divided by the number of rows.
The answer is 0.90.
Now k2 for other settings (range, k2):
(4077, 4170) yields 0.95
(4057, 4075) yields 0.66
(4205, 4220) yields 0.77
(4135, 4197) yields 0.64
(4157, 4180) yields 0.82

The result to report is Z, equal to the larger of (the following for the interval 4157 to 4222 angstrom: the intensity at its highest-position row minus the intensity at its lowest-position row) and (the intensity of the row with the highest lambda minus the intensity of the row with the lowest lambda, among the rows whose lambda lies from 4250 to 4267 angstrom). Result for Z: 2.2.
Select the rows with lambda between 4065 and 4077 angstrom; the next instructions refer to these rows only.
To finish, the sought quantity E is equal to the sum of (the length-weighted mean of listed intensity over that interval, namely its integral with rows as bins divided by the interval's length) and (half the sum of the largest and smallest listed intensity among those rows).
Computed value 18.2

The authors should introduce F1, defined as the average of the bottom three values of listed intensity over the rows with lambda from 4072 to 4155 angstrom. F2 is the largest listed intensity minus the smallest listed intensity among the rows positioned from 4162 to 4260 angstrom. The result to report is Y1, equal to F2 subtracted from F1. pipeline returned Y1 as 4.22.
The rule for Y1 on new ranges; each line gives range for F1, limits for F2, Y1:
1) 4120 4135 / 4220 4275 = 4.57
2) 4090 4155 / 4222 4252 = 4.32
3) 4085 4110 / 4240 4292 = 3.27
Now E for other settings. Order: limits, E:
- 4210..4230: 18.3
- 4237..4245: 19.0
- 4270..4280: 17.1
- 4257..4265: 20.0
